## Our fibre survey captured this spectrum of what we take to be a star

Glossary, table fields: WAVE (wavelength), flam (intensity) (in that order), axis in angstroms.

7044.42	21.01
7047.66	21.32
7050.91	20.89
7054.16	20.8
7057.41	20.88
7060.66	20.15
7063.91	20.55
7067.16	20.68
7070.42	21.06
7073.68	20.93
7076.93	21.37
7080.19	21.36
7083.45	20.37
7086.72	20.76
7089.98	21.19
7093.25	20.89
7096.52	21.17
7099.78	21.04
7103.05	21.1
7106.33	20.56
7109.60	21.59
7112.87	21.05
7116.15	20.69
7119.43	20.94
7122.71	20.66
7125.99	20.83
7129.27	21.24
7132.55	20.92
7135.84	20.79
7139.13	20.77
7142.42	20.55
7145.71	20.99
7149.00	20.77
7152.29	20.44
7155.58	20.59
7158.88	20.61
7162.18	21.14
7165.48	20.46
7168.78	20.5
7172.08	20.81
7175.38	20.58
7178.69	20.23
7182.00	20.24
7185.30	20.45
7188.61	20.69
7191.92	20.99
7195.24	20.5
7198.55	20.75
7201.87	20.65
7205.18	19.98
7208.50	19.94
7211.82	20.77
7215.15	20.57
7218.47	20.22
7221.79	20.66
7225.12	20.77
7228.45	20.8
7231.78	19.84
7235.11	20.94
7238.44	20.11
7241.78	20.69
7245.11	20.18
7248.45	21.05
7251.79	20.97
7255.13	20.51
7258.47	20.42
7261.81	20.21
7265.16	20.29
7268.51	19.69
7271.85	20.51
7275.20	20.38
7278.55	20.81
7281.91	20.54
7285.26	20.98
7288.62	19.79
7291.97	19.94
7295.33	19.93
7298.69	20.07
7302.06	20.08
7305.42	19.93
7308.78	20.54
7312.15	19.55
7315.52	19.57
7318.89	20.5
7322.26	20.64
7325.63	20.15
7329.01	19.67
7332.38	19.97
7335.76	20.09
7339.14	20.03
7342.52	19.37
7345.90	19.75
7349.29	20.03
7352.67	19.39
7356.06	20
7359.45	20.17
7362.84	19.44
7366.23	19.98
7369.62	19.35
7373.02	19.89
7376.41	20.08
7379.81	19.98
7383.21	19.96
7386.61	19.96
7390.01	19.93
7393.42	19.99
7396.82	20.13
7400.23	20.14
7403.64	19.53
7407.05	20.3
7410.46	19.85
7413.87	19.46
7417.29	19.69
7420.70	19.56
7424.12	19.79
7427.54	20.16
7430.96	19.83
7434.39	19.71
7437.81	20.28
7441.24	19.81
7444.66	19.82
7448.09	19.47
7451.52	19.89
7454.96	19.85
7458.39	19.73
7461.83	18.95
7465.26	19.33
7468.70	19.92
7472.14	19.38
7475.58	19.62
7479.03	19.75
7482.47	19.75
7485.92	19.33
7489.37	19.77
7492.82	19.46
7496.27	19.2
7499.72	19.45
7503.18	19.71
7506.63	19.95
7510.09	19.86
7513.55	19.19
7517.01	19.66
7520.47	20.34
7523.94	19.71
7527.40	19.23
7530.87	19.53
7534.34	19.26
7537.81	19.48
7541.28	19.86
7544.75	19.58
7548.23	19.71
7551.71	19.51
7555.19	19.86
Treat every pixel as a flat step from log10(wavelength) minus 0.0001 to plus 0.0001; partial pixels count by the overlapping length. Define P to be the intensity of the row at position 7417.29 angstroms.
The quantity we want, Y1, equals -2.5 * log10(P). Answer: -3.24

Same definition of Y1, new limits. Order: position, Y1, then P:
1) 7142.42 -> -3.28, 20.55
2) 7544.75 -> -3.23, 19.58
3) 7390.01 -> -3.25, 19.93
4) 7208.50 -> -3.25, 19.94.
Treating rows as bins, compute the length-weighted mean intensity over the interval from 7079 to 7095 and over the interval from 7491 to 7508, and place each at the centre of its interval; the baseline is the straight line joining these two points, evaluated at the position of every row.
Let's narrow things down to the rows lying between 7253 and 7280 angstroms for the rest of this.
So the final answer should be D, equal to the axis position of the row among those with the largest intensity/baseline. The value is 7278.55 angstroms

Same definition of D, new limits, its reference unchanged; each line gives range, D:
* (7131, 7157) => 7145.71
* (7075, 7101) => 7080.19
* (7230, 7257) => 7248.45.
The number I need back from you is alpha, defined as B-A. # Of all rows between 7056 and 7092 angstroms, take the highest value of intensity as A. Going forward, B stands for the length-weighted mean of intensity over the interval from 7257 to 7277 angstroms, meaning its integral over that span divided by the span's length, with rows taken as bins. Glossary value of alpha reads -1.1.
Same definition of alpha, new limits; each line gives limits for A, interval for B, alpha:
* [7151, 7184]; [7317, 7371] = -1.2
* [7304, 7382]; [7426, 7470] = -0.9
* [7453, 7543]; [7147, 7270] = 0.2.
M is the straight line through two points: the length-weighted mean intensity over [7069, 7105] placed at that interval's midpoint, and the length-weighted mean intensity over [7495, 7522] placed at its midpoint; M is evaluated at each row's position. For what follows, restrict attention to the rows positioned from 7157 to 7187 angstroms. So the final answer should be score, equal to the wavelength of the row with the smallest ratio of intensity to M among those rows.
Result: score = 7178.69 angstroms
